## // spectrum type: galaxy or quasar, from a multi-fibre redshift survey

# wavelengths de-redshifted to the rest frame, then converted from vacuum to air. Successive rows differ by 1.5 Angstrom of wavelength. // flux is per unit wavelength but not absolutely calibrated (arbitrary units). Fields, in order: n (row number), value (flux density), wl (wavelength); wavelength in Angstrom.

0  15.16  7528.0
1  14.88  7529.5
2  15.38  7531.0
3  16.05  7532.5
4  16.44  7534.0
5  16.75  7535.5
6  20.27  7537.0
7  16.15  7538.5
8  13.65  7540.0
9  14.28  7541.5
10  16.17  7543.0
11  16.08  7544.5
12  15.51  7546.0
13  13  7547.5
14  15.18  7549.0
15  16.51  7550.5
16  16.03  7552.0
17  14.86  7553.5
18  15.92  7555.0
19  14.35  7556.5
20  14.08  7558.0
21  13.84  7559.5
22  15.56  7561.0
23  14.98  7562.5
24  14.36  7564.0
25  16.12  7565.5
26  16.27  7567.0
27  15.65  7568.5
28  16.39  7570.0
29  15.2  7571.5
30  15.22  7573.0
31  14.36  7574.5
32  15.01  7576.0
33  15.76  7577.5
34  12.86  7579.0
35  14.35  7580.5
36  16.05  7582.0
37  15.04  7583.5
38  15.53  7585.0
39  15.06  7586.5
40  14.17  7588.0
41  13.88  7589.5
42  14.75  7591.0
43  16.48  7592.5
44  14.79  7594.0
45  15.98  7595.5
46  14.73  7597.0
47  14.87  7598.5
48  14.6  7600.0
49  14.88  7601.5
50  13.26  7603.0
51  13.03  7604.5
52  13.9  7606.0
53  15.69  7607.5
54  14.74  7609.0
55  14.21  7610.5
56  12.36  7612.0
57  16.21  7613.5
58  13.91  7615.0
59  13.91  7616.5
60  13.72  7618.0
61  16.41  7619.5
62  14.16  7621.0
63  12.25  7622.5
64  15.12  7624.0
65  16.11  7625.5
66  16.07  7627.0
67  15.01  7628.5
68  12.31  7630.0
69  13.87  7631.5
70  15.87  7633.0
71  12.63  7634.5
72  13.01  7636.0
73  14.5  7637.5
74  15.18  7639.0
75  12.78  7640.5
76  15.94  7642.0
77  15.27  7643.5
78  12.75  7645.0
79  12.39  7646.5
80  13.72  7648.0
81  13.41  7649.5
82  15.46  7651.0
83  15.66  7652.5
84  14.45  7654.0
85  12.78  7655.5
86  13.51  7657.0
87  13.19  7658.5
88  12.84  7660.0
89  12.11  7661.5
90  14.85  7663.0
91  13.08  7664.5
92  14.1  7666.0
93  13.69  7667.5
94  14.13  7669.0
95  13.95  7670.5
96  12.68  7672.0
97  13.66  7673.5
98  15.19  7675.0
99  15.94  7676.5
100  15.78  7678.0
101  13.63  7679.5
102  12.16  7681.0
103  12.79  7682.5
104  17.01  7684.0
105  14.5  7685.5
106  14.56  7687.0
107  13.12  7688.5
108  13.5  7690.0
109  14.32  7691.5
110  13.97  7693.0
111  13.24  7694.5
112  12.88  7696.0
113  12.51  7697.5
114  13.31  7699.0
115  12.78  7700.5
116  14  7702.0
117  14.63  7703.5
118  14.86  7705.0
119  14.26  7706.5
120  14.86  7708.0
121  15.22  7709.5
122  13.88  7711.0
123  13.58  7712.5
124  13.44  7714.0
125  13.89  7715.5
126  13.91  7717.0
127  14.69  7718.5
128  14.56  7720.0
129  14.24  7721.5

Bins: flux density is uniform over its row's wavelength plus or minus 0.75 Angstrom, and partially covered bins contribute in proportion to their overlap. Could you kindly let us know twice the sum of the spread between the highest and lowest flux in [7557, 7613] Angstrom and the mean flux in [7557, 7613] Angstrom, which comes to 37.9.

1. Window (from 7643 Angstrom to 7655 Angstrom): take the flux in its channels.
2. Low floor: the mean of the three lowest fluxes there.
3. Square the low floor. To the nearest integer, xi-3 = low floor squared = 165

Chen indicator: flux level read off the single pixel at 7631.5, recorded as 13.87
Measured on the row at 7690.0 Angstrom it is 13.5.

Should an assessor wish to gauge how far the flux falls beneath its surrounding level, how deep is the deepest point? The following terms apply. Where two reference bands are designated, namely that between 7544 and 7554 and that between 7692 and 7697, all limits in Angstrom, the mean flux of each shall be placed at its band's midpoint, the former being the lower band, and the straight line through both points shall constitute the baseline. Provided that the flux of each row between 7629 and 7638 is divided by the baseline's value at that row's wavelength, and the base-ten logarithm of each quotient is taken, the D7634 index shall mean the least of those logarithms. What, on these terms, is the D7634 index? -0.06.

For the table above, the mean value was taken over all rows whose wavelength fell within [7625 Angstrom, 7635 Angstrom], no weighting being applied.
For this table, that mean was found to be 14.6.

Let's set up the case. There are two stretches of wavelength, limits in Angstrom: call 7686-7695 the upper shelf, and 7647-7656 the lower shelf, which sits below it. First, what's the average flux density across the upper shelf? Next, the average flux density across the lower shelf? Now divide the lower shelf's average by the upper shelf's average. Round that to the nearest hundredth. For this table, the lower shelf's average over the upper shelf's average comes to 1.03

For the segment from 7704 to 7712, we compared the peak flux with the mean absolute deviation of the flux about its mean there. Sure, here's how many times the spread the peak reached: 35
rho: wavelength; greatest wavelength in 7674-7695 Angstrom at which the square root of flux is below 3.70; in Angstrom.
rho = 7694.5 Angstrom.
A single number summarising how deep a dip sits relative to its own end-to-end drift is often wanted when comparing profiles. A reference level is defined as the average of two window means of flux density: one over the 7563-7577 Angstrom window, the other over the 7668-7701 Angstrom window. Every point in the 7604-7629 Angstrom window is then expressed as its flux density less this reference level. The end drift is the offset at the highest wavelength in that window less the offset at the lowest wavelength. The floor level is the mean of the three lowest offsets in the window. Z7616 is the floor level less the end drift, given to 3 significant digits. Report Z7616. -4.08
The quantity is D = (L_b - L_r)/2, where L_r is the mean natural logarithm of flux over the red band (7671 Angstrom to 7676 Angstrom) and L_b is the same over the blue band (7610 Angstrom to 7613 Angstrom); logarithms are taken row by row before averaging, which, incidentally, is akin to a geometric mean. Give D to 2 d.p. -0.02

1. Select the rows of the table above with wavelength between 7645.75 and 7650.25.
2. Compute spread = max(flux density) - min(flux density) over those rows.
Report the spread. 1.3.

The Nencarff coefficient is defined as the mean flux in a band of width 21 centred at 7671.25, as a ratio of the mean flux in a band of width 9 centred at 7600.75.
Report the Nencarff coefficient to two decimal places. 0.98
